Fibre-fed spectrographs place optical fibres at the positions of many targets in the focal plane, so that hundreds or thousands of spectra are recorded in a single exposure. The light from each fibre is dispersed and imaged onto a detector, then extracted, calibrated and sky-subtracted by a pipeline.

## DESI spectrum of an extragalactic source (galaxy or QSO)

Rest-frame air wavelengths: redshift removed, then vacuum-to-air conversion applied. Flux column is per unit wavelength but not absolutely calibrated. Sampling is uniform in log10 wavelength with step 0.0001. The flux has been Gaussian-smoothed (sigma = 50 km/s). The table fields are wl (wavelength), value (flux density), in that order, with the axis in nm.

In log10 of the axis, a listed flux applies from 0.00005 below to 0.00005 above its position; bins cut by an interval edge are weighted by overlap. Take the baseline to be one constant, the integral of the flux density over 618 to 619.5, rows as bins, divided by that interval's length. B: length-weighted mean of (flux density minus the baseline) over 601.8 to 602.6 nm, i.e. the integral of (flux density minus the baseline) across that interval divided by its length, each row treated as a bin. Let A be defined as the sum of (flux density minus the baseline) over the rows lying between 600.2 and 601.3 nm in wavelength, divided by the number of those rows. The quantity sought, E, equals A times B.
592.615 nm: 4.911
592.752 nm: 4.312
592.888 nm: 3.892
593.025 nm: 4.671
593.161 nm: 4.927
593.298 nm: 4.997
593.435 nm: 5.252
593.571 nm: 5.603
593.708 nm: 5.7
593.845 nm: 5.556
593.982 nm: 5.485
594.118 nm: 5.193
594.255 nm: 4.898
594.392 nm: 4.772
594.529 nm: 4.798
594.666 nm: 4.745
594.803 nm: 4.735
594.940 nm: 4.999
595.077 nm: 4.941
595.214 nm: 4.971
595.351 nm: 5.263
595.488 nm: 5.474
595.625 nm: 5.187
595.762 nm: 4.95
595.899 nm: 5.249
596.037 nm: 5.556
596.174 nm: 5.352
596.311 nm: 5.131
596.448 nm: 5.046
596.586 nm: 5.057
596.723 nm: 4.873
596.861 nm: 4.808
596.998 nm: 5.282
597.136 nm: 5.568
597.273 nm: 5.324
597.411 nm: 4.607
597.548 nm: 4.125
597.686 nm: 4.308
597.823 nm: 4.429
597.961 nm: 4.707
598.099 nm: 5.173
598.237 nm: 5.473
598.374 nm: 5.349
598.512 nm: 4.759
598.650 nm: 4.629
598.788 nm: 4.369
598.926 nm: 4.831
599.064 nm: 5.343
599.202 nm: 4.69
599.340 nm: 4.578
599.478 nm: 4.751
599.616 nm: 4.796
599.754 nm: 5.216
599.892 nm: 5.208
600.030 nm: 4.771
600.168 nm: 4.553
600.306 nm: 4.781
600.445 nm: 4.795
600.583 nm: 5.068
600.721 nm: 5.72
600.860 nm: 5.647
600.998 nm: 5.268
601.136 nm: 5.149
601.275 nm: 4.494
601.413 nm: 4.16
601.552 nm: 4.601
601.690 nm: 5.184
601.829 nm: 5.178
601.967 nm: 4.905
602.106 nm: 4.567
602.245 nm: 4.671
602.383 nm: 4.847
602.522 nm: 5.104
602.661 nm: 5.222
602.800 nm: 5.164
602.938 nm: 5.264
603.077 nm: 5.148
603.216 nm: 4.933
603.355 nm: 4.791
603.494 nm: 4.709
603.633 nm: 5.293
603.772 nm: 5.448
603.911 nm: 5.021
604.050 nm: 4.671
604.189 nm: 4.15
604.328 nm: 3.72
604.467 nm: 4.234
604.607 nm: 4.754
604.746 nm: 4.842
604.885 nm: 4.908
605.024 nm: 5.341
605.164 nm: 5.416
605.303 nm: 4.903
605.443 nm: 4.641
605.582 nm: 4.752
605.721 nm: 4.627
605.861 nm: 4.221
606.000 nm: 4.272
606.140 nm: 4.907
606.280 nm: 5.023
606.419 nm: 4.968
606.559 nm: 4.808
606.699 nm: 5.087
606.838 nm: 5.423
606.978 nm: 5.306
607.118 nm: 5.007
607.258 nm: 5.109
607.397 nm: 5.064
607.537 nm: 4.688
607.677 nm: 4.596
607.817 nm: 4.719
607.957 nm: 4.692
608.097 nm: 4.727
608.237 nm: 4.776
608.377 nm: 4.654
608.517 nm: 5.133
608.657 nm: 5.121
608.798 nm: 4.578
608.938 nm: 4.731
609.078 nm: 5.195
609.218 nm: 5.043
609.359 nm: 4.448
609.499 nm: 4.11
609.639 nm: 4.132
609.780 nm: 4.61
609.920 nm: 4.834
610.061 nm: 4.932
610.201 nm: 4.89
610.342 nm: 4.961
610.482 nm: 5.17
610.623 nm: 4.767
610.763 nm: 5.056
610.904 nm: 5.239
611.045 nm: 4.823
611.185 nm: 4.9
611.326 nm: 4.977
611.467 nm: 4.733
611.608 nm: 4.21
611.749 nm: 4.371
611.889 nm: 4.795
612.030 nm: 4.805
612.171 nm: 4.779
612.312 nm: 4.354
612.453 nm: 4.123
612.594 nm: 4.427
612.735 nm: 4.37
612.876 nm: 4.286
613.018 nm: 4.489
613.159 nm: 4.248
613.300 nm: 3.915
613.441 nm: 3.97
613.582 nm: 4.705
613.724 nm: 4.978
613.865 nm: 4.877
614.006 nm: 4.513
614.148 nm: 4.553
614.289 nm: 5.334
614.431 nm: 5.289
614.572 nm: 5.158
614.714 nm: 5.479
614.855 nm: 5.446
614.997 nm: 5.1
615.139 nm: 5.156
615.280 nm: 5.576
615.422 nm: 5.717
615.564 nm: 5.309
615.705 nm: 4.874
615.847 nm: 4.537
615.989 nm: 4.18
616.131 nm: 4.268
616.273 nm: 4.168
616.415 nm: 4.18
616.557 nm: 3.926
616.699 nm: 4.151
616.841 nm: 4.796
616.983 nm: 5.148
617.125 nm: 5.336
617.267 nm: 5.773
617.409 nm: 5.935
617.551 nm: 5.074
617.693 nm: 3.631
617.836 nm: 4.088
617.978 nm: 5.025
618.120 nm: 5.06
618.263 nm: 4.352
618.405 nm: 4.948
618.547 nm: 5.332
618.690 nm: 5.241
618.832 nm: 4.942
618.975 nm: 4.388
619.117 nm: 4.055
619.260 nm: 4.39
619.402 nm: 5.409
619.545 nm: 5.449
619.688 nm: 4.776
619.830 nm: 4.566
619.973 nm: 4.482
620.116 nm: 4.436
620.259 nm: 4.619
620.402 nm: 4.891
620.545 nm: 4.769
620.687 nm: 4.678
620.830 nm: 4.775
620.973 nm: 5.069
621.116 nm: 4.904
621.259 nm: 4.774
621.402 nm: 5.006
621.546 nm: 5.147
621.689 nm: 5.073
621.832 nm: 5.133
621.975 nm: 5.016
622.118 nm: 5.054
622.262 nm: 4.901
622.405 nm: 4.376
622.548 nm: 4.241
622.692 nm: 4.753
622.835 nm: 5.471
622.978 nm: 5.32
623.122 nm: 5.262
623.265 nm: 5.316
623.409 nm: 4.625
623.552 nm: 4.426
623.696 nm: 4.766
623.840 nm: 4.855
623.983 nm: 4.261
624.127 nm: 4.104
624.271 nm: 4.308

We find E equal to 0.010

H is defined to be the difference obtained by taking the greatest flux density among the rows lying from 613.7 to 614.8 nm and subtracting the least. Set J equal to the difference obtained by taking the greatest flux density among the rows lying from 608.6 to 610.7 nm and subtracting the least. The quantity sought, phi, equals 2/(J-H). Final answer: 17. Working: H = 1.0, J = 1.1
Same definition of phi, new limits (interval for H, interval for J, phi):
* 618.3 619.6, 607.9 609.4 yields -3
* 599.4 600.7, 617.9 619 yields 6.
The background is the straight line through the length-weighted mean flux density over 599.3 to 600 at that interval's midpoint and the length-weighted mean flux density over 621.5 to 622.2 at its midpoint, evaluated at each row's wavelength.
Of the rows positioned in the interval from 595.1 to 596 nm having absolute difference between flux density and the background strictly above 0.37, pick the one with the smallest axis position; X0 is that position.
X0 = 595.351 nm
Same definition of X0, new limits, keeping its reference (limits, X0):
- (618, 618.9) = 618.263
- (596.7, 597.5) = 596.998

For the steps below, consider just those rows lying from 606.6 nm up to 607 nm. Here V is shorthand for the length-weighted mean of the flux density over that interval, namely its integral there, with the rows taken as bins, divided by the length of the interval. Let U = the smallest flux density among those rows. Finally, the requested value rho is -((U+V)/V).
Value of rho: -1.97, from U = 5.087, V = 5.24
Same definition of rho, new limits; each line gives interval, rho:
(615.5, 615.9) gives -1.92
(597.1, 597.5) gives -1.91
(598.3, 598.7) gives -1.94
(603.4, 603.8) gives -1.92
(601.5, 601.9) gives -1.92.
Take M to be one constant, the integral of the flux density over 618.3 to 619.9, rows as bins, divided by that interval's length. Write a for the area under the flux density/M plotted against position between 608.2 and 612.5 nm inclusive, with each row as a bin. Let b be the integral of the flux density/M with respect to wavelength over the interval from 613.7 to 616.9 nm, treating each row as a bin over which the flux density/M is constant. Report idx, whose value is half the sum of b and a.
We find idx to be 3.7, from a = 4.2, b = 3.2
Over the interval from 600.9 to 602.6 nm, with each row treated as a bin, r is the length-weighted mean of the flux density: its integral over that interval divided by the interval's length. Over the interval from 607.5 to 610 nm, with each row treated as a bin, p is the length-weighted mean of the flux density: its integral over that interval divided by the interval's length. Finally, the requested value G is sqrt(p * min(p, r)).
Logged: 4.71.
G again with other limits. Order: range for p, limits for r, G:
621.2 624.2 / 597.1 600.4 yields 4.85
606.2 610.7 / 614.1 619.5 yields 4.85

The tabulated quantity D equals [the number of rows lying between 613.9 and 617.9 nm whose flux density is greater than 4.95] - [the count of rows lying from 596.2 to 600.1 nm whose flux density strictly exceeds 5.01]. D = 3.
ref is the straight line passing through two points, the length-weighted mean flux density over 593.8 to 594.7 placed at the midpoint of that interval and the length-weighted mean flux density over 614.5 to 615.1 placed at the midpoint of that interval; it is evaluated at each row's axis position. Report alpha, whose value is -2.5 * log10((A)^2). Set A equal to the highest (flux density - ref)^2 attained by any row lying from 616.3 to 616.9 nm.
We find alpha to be -1.4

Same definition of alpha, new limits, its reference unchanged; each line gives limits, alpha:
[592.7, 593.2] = -0.6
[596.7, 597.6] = 0.1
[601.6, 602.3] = 2.4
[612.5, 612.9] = 0.1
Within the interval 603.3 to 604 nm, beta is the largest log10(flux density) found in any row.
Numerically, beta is 0.74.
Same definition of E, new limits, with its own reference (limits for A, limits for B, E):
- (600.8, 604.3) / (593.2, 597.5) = 0.034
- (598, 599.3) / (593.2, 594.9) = 0.039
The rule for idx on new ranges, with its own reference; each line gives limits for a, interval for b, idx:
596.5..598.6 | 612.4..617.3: 3.5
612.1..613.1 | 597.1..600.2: 2.0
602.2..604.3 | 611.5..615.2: 2.9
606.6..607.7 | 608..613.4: 3.2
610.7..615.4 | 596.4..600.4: 4.3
